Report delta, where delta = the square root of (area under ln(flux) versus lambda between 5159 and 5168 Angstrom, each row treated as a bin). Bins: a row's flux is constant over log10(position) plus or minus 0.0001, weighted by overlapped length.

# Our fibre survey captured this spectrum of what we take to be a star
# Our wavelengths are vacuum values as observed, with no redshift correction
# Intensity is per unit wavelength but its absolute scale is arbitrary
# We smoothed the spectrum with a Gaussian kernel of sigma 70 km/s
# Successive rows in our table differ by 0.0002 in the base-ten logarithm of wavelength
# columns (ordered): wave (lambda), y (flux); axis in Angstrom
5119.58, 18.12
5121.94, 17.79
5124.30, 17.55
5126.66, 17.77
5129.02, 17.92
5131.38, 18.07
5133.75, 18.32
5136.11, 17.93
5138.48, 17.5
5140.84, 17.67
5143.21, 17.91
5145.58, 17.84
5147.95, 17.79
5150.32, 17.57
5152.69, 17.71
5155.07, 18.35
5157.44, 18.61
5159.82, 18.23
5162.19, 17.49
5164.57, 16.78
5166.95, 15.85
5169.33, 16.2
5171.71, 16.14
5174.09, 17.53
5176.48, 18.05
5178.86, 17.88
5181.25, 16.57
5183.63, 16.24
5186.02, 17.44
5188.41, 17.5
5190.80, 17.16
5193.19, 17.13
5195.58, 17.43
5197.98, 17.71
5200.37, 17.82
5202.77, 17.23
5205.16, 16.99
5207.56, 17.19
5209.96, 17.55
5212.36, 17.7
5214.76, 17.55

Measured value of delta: 5.05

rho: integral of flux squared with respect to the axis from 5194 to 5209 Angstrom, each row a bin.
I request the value 4537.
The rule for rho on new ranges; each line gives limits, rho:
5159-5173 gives 3938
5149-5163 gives 4542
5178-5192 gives 4105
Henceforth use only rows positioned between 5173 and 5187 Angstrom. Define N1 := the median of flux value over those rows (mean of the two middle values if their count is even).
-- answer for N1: 17.5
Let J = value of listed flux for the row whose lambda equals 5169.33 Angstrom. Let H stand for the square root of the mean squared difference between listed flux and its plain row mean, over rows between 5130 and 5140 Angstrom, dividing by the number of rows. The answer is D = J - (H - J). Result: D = 32.1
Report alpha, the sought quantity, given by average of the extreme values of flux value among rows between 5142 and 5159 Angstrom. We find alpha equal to 18.1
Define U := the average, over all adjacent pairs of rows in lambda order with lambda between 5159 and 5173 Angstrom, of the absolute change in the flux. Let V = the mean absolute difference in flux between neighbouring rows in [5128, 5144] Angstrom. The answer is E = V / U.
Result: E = 0.49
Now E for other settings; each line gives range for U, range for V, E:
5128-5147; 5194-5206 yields 1.26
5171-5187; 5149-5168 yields 0.66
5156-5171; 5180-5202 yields 0.53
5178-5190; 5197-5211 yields 0.41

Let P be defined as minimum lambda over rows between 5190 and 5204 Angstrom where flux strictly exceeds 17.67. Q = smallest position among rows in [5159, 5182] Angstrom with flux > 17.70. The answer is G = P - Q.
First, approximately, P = 5197.98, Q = 5159.82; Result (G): 38.2 Angstrom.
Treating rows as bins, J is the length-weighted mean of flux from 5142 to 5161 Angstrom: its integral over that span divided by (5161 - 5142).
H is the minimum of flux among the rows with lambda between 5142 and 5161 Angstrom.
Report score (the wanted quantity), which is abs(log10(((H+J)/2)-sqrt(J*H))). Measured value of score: 2.89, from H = 17.57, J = 18.0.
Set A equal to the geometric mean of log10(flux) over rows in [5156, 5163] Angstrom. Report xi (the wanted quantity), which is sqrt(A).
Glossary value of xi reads 1.12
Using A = 1.26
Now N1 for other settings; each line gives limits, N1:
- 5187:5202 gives 17.5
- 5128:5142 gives 17.9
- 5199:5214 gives 17.4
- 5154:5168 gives 17.9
